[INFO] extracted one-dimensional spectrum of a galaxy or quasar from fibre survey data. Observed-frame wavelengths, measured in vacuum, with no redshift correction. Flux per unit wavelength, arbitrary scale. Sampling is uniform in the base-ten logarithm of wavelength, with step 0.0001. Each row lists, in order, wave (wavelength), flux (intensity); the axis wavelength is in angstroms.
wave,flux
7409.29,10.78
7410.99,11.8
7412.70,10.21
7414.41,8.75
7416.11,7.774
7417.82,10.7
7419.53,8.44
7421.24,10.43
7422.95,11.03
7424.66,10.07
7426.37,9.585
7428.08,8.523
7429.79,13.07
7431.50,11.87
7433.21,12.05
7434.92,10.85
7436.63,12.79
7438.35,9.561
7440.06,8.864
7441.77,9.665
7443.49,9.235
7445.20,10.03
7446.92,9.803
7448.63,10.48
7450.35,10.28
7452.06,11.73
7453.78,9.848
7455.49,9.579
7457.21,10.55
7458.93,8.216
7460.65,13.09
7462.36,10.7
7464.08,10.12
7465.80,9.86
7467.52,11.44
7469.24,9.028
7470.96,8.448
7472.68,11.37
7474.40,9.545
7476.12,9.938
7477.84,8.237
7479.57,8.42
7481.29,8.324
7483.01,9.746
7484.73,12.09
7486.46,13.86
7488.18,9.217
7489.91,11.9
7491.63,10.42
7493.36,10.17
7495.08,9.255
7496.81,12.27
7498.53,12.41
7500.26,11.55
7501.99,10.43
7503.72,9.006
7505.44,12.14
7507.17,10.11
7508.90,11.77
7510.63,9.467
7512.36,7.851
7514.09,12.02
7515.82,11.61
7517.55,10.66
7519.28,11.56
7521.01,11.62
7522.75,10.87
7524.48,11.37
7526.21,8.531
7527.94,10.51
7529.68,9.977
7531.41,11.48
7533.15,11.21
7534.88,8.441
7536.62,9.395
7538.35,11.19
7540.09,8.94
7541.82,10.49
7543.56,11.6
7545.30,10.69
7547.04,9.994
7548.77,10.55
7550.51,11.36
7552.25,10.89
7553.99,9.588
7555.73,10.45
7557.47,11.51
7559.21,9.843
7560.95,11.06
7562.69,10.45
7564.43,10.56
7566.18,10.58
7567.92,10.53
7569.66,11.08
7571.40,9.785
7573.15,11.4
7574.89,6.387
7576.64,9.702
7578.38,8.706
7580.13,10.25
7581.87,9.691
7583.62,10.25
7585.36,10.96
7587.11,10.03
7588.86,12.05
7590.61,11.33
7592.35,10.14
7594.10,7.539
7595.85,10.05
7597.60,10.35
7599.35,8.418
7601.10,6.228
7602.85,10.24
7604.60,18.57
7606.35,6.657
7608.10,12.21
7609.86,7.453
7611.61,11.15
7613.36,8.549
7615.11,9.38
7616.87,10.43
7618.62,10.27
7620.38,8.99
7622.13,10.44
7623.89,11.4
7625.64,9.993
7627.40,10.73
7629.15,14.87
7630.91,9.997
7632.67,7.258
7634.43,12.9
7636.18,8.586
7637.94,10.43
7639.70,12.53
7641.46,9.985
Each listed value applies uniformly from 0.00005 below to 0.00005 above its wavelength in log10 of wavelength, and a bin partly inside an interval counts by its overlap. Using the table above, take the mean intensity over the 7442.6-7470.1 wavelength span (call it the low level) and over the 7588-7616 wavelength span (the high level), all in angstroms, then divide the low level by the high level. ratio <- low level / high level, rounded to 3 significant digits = 1.02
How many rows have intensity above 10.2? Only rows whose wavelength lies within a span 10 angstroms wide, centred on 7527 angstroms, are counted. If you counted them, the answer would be 4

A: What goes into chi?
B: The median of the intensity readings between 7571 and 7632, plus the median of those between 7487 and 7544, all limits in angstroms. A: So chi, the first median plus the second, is 20.8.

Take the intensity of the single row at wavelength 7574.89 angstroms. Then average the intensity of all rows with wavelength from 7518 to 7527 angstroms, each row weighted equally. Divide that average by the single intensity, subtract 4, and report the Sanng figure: -2.31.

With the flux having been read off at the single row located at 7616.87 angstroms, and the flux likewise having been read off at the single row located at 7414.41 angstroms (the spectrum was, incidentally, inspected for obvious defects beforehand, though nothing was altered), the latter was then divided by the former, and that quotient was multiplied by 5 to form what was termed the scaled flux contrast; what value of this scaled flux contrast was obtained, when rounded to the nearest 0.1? 4.2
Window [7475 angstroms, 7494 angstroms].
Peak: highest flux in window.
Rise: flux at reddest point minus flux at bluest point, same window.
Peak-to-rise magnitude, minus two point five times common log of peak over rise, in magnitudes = -4.4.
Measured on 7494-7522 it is -1.8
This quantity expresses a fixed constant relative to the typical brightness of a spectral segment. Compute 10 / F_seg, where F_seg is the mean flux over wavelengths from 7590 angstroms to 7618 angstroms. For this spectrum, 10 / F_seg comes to 1.01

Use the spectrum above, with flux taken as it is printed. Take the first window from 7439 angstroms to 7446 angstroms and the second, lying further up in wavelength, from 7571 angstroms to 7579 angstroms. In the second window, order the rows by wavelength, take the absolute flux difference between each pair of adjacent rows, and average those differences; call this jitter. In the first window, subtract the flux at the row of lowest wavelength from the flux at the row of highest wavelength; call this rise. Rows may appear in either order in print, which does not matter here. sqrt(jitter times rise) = 1.8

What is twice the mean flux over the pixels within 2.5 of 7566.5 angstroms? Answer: 21.1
